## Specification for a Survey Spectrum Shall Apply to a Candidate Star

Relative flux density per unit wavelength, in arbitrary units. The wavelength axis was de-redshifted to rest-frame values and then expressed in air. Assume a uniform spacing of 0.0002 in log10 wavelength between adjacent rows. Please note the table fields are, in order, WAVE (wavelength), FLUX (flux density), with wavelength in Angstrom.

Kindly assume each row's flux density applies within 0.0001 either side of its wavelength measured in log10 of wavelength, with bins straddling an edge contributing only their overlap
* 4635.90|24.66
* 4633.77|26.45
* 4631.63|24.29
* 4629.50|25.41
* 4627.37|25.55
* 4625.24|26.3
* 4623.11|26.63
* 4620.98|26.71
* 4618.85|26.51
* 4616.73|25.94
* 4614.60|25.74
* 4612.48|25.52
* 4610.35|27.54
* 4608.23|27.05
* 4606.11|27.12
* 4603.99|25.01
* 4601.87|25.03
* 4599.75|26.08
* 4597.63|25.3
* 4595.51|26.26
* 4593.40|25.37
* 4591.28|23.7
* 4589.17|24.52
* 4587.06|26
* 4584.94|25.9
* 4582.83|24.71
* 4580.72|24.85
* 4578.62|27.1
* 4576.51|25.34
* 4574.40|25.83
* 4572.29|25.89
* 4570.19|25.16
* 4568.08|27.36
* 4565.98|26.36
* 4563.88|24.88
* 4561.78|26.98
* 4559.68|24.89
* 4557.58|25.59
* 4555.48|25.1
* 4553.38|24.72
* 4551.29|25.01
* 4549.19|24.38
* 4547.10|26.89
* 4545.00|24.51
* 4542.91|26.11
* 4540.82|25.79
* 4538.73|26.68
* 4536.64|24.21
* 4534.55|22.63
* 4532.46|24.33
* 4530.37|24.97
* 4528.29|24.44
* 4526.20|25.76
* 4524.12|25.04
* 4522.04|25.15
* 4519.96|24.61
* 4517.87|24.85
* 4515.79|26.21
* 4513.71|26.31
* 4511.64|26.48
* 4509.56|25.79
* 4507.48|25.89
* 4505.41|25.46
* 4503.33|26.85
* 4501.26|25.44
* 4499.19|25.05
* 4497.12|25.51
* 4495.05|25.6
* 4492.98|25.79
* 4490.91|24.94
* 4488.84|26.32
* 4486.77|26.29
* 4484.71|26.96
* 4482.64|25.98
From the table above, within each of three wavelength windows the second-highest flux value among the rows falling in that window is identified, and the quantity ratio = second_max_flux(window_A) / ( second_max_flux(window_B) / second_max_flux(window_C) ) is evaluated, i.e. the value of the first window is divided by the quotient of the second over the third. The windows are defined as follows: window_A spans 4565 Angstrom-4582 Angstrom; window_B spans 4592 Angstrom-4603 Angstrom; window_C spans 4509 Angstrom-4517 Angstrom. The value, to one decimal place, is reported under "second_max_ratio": 27.3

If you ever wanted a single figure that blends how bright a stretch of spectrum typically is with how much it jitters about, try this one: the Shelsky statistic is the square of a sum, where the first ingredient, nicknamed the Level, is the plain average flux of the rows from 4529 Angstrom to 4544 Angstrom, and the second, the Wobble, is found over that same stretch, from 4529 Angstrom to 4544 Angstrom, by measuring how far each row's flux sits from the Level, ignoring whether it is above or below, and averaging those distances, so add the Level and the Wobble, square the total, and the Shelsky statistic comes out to 677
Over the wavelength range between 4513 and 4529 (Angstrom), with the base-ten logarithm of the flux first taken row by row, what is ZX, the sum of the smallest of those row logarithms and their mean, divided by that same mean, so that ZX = 1.99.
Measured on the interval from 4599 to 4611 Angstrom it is 1.98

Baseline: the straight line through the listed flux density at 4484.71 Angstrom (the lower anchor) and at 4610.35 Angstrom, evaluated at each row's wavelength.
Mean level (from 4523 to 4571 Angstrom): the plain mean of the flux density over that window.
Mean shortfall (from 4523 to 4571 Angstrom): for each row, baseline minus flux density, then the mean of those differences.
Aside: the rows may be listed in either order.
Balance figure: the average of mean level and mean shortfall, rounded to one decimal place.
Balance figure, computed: 13.6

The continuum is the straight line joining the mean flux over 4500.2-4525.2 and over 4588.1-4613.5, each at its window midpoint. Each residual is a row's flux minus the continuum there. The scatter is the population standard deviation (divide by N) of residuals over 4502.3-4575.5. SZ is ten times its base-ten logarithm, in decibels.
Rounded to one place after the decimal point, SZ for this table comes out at -0.1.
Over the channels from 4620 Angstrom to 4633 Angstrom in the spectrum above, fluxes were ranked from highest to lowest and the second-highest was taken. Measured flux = 26.63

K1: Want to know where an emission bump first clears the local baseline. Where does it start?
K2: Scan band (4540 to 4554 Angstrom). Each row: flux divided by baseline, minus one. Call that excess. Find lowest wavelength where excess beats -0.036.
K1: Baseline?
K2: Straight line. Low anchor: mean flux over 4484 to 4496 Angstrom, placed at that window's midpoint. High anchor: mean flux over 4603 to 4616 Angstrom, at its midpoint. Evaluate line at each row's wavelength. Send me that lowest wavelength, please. 4540.82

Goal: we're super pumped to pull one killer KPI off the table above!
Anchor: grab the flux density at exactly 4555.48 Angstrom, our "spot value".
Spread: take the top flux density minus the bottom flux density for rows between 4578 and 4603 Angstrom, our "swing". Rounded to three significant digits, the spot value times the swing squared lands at 290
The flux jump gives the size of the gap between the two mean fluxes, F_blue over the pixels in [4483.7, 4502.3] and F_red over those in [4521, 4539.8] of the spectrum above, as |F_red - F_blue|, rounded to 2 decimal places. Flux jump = 0.97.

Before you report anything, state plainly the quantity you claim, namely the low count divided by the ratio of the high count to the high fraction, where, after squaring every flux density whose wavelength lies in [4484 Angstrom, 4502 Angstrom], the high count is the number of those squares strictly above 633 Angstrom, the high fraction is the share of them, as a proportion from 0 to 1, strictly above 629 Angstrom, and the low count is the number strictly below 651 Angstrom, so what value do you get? 0.44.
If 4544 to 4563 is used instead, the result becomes 0.89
